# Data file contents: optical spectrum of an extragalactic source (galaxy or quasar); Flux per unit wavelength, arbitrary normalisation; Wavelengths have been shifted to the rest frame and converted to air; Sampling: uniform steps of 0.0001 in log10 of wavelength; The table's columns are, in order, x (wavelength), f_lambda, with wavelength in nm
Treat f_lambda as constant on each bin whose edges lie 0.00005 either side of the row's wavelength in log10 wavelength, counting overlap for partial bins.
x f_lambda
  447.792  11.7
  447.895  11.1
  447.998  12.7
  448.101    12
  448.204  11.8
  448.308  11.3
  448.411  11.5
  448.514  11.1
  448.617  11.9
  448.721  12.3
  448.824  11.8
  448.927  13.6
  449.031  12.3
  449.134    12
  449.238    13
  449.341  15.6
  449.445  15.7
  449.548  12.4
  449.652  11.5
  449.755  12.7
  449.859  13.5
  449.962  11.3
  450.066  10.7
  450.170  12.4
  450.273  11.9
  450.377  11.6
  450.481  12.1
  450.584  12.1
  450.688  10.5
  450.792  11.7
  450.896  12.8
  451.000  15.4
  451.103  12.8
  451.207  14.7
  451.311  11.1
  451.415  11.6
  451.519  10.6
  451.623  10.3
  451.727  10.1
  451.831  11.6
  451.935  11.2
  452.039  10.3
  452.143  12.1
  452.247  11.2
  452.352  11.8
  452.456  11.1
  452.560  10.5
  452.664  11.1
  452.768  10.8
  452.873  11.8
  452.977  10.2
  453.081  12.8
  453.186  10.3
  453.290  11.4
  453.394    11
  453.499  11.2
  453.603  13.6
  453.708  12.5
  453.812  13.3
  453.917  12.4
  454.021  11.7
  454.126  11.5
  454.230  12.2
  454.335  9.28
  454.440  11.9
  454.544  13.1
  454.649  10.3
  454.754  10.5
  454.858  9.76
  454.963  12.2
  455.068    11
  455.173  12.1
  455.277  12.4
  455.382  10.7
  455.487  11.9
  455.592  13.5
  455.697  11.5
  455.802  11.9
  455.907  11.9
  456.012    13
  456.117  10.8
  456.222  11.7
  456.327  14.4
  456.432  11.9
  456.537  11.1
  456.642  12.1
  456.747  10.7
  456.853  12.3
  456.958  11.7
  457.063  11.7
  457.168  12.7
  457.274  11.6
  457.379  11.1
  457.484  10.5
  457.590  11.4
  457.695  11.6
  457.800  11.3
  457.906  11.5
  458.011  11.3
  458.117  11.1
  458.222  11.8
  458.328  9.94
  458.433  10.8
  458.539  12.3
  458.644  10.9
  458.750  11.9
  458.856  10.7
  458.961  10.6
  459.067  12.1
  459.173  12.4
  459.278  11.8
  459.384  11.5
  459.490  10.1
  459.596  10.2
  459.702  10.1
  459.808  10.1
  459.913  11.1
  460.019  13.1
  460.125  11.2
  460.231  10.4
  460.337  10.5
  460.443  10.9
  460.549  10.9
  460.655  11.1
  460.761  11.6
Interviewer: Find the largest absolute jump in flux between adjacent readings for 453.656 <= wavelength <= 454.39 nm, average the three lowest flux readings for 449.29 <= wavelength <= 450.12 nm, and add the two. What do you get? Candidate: 14.1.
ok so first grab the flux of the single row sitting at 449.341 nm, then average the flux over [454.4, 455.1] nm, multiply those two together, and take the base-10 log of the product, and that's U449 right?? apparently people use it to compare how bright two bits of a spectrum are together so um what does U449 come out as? 2.24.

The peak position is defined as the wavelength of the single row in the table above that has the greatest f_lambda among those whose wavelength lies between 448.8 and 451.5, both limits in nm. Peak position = 449.445 nm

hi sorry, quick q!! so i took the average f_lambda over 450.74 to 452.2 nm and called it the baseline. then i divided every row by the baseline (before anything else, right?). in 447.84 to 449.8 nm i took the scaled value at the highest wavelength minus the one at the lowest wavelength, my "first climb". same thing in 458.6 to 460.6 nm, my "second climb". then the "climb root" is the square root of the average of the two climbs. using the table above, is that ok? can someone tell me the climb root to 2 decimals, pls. 0.26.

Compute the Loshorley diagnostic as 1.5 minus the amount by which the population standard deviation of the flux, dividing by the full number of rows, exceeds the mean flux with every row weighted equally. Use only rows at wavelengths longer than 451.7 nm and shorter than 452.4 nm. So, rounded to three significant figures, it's 12.0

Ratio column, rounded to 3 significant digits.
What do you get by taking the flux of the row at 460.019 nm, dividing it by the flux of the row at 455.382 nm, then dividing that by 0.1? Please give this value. 12.2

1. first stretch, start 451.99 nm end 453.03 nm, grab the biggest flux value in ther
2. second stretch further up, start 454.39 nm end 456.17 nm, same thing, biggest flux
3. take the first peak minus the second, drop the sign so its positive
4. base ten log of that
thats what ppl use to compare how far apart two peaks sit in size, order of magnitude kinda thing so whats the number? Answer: 0.146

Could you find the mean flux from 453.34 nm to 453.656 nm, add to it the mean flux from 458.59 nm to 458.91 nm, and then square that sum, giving 534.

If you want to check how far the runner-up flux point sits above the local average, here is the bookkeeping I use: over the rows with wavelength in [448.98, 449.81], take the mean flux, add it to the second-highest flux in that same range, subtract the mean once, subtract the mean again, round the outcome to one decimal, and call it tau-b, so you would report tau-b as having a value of 2.4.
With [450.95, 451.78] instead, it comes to 2.6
